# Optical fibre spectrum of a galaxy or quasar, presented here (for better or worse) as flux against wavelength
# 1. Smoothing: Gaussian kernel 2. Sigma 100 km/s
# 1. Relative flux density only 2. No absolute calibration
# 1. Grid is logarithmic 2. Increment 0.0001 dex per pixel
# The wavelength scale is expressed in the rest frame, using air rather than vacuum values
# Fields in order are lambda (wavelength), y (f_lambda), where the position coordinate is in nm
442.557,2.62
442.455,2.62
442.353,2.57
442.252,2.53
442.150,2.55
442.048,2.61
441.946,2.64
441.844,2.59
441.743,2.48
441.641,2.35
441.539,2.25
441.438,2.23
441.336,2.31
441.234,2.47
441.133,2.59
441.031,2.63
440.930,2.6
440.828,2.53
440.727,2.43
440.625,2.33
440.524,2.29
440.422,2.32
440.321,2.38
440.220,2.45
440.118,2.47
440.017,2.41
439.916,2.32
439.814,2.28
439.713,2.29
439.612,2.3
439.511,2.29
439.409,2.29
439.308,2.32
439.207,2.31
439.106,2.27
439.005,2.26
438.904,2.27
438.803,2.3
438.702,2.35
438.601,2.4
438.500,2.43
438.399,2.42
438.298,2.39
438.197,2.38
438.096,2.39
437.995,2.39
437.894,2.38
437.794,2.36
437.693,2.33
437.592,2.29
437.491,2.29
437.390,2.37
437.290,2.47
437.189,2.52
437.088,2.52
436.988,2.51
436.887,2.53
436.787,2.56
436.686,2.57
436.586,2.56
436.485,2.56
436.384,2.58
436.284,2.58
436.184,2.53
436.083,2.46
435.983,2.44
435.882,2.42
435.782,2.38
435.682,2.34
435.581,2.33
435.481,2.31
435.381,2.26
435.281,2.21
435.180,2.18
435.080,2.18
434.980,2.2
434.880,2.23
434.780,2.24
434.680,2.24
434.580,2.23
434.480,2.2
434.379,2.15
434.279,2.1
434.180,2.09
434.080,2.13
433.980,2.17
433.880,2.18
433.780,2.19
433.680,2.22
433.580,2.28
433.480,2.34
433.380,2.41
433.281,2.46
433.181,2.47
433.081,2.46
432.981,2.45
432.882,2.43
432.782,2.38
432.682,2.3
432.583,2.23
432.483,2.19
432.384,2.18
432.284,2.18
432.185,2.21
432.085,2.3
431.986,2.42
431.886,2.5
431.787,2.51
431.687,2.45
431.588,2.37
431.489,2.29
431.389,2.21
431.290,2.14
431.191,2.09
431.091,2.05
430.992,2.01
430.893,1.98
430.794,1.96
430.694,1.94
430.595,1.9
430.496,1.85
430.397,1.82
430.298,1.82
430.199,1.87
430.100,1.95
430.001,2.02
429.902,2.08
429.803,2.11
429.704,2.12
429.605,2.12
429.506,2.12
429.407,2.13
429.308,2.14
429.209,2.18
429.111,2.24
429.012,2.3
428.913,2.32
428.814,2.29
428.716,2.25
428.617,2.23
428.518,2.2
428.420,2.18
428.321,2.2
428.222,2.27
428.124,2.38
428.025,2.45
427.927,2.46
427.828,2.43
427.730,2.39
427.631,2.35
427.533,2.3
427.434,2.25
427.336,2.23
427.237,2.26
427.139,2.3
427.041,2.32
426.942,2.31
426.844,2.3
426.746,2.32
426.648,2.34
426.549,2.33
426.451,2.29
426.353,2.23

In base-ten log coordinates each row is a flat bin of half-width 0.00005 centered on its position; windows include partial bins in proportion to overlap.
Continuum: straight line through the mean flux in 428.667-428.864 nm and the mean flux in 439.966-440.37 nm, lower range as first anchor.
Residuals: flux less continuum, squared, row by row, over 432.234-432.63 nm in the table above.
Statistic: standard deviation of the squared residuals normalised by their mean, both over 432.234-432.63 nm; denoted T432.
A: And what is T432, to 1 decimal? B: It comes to 0.3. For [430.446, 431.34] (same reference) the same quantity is 0.5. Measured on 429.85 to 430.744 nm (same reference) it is 0.4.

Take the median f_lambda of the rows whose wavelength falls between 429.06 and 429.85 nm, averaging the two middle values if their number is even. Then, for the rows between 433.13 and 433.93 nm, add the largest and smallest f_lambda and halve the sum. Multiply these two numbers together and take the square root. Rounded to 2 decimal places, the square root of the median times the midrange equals 2.22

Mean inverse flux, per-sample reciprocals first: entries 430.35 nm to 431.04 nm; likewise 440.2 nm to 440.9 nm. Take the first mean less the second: 0.10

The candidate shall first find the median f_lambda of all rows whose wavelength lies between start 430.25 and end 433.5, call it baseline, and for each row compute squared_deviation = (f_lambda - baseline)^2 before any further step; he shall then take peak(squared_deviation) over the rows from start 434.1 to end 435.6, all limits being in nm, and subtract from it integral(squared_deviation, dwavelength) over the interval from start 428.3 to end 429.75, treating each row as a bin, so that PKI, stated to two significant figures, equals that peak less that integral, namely 0.012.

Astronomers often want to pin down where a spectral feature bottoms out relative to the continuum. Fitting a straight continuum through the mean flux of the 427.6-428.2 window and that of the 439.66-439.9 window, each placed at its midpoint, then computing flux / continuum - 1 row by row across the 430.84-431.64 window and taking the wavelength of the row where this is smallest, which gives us 430.893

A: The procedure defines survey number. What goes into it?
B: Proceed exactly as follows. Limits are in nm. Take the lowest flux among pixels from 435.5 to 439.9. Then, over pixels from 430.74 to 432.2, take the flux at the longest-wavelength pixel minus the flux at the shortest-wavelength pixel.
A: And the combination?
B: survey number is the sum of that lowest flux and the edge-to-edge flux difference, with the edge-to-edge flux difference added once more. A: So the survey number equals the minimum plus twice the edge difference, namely 2.8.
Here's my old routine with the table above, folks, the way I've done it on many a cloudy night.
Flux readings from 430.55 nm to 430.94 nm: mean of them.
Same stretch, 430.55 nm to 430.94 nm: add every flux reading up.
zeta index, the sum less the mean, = 5.8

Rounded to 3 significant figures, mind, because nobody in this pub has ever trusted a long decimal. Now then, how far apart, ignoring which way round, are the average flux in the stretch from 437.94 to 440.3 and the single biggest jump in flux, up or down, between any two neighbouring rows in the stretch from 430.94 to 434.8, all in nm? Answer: 2.23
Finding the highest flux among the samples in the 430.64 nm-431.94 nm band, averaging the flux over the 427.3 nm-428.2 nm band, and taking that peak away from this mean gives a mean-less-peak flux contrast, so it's -0.15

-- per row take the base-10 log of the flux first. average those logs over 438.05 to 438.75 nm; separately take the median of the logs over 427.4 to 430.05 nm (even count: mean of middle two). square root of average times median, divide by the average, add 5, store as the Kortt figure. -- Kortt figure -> 5.96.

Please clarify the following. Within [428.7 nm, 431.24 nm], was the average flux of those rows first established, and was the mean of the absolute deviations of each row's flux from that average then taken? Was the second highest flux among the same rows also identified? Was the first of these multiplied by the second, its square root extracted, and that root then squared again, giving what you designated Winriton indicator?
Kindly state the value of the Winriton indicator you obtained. 0.282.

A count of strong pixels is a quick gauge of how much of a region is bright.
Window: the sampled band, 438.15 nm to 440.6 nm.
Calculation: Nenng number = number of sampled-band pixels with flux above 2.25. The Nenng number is 24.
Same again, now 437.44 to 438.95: 15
